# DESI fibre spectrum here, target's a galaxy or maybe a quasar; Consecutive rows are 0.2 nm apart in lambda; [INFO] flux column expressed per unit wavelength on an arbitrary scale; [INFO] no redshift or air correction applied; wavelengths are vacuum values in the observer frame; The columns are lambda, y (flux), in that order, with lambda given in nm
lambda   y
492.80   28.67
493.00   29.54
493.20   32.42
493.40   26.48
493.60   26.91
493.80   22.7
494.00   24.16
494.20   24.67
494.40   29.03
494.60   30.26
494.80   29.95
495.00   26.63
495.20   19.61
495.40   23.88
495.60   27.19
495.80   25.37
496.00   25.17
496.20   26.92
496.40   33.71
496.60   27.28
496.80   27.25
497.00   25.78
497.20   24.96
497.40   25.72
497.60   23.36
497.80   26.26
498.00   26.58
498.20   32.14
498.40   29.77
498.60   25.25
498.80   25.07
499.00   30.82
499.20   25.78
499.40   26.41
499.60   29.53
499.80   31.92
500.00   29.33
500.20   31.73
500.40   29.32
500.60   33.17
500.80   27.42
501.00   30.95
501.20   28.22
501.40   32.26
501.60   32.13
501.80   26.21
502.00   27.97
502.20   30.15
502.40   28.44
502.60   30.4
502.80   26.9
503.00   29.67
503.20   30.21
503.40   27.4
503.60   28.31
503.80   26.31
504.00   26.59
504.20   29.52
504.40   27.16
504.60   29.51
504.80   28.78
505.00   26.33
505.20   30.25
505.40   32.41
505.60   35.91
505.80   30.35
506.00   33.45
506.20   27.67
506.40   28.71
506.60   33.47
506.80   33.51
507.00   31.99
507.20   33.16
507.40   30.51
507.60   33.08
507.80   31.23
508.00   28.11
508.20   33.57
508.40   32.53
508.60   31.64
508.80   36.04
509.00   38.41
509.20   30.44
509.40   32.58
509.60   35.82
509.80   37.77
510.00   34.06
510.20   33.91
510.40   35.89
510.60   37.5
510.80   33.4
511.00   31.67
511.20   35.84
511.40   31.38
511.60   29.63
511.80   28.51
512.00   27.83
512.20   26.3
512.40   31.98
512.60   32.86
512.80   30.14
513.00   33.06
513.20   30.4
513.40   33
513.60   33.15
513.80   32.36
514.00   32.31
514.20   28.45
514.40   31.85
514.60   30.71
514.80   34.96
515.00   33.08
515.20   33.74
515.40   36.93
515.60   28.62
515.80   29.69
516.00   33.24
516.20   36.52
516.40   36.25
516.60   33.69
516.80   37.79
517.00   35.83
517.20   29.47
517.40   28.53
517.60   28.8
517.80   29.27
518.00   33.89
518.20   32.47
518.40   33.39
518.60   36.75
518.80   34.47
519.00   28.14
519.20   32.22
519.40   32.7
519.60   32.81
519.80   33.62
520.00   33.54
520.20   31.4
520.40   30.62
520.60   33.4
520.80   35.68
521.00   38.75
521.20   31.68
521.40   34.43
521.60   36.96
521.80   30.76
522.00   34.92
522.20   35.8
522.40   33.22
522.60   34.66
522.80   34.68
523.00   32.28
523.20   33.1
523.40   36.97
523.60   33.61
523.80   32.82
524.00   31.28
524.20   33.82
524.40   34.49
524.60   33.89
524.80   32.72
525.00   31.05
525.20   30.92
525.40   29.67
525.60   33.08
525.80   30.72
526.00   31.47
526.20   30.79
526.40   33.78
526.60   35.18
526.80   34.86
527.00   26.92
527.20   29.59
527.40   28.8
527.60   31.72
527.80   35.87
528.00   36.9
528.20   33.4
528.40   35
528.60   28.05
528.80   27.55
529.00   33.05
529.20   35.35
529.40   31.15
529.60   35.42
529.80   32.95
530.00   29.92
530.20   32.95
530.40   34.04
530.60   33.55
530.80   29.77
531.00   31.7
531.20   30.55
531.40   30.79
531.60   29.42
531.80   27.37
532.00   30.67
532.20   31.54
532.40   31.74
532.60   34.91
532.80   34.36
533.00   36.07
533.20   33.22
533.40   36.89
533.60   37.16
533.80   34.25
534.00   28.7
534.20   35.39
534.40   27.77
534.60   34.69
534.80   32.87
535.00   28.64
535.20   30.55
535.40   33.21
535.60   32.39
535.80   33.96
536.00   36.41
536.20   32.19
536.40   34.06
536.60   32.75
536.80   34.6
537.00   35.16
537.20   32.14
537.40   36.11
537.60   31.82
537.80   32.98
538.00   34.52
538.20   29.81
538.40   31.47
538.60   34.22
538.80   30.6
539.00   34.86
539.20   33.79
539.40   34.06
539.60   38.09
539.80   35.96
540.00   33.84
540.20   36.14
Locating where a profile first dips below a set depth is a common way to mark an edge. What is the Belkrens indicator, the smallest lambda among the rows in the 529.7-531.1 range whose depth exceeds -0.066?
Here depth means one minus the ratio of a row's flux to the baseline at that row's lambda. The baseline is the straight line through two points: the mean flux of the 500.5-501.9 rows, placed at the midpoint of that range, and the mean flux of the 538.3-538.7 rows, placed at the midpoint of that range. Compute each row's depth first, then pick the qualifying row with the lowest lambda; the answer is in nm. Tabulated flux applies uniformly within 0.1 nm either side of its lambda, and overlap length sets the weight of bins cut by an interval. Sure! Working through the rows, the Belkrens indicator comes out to 529.80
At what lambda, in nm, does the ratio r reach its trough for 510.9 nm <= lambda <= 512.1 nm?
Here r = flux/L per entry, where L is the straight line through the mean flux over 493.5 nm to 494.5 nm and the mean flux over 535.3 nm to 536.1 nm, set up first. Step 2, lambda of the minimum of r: 512.00 nm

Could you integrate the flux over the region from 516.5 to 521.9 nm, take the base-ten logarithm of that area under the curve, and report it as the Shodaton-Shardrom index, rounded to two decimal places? 2.25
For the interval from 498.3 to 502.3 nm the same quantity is 2.07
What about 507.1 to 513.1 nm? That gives 2.29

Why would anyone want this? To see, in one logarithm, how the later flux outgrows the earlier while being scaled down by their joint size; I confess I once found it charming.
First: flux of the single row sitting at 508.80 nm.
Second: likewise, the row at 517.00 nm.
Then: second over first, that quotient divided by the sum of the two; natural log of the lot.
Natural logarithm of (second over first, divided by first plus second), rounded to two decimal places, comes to -4.28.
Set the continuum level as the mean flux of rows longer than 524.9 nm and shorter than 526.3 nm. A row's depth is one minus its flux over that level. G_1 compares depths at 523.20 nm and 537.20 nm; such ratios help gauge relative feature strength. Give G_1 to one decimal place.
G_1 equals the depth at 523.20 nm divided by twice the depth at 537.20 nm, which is 1.0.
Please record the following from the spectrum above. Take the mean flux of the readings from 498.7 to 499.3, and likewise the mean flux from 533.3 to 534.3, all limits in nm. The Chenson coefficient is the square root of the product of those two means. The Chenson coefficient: 30.6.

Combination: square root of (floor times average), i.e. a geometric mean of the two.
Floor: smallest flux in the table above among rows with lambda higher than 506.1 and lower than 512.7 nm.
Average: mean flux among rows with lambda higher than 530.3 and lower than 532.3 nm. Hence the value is 29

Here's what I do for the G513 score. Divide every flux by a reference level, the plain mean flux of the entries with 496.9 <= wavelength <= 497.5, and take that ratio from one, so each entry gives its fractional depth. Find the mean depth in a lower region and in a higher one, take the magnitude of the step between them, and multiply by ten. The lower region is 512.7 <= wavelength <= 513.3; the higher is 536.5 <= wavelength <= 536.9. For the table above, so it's 1.0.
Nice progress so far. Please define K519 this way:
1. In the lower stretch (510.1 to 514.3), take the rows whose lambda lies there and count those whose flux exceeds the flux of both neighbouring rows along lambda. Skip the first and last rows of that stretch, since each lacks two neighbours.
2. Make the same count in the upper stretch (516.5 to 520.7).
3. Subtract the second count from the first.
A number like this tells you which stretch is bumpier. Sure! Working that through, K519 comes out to 1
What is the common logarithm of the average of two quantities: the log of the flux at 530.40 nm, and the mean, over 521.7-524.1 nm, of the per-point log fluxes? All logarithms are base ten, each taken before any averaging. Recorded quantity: 0.185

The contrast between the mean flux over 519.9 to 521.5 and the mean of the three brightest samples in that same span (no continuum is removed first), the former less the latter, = -2.6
